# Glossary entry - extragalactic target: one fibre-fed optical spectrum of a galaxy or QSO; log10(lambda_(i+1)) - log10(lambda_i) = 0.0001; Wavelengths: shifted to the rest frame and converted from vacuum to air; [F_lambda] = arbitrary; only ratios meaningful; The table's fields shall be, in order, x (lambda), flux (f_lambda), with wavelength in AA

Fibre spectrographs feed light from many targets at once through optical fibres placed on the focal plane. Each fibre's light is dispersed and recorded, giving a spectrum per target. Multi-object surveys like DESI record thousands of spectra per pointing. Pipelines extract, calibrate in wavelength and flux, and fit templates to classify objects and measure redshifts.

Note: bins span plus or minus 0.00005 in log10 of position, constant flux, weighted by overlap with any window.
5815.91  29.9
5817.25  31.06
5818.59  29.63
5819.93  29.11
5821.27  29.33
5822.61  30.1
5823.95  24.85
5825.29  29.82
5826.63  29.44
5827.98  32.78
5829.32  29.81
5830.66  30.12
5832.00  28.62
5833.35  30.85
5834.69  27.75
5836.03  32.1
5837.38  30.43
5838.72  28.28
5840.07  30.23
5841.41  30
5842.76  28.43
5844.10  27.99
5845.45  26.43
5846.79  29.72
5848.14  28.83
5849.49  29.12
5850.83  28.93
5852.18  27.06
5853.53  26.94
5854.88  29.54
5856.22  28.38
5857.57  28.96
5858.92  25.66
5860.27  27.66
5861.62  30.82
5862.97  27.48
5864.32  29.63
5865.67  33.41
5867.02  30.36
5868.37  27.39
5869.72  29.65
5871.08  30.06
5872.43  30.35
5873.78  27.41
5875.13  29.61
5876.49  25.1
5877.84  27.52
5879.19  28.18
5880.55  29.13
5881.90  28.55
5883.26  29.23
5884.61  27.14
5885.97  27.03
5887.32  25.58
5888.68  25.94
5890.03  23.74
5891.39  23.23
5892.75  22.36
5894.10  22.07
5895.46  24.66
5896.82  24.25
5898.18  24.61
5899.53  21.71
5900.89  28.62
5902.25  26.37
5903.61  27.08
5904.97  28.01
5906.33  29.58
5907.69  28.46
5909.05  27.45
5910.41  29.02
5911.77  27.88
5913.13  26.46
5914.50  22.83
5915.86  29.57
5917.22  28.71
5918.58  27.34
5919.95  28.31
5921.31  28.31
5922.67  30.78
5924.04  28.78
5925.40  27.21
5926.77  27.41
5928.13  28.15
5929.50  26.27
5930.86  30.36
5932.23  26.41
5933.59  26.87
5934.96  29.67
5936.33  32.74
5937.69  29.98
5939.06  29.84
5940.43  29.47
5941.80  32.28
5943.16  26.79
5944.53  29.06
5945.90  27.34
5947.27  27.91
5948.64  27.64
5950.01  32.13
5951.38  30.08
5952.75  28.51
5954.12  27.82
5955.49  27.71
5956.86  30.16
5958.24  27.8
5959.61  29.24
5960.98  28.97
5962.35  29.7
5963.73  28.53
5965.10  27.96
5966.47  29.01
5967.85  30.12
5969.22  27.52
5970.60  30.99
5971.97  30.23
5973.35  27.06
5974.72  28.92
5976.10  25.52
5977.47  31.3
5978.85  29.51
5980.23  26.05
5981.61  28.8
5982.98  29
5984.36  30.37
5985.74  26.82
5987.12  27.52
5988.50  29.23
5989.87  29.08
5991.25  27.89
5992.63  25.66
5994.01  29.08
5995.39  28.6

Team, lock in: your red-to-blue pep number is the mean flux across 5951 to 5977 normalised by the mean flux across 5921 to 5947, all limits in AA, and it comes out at 0.997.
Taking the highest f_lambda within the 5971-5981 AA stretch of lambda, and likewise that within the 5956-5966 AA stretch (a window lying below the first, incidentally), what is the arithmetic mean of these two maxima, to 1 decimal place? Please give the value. 30.7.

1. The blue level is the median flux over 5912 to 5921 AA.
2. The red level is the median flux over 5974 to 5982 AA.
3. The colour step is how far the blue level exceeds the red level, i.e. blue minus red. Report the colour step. -1.0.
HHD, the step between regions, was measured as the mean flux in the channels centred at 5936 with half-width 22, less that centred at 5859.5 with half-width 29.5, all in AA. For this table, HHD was -0.03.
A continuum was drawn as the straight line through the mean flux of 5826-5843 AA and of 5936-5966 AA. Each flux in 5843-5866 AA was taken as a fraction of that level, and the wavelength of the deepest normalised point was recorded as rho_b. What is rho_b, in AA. 5858.92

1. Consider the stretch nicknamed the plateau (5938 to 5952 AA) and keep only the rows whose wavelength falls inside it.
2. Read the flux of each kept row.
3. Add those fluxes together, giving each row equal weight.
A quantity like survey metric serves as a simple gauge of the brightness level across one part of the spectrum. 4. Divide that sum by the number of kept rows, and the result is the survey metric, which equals 29.3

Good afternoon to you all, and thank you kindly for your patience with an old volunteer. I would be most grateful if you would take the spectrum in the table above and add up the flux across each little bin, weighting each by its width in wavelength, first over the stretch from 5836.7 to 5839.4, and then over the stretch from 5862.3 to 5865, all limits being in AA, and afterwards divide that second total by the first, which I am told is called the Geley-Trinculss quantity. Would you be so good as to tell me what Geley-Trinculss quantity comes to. 0.98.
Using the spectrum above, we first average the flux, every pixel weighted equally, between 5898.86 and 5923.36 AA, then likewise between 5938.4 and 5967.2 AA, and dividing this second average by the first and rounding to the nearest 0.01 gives 1.05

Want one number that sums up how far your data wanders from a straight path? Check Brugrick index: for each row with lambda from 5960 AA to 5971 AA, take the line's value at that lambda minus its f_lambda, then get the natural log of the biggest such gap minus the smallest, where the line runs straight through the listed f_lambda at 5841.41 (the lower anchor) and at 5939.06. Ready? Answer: 1.2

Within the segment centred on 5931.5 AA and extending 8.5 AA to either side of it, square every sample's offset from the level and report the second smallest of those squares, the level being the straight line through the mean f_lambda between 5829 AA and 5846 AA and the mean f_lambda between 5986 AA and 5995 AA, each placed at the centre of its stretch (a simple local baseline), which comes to 0.18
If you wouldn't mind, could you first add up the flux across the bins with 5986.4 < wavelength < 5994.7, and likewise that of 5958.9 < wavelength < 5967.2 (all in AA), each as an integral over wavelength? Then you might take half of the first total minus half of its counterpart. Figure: -3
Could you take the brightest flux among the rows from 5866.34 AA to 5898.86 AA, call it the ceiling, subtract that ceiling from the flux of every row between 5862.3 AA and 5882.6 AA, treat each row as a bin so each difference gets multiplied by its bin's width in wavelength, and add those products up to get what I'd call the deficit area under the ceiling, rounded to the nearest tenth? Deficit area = -29.2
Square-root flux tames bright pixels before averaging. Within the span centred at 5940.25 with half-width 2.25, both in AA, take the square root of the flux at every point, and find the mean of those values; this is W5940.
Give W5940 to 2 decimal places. 5.52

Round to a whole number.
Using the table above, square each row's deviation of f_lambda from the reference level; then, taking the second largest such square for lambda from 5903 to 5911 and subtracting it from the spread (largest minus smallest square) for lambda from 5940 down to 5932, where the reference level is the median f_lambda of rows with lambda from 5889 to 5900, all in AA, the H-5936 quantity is 46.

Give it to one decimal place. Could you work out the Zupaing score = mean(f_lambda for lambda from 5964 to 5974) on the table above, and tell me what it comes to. 29.0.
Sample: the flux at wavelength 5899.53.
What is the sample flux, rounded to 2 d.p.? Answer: 21.71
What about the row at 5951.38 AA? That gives 30.08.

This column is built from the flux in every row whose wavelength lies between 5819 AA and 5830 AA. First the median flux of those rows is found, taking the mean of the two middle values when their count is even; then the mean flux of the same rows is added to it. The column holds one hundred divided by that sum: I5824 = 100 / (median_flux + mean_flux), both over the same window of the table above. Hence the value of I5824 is 1.69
